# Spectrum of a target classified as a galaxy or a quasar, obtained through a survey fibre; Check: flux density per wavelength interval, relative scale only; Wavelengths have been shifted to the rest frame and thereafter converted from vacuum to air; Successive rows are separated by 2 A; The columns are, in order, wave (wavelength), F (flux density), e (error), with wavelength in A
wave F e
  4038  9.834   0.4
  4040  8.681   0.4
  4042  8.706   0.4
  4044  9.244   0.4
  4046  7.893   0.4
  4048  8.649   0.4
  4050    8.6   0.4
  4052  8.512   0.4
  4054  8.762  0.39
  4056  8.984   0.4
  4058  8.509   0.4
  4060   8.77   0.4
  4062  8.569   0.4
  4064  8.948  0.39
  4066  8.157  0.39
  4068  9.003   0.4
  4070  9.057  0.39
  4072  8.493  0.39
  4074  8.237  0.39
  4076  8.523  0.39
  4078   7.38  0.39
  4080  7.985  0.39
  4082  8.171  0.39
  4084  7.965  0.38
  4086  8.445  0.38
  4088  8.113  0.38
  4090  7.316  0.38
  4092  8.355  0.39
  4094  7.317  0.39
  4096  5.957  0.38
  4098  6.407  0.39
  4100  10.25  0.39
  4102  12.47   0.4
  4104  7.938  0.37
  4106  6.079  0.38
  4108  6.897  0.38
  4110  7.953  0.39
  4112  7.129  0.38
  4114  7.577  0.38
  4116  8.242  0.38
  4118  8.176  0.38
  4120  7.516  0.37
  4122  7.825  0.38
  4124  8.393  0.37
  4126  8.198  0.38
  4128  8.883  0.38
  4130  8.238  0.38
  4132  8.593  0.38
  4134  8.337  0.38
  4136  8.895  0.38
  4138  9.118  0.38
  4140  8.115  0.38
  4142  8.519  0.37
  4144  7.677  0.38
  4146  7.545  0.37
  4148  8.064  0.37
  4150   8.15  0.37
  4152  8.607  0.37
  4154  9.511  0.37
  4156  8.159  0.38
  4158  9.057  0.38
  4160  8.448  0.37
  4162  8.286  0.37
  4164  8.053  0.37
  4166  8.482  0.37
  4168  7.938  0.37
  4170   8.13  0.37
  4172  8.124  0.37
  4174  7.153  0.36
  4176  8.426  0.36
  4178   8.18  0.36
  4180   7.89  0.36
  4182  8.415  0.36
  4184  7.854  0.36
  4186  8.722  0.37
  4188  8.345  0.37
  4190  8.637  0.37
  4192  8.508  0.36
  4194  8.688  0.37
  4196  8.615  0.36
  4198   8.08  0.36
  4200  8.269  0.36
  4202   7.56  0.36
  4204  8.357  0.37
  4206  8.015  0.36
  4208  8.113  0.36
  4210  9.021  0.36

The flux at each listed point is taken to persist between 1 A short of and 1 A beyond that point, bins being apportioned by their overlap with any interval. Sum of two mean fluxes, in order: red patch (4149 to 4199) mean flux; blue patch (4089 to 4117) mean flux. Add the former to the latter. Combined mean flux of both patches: 16.2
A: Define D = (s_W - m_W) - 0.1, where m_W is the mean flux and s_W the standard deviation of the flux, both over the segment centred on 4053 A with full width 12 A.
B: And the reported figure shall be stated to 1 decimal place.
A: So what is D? -8.6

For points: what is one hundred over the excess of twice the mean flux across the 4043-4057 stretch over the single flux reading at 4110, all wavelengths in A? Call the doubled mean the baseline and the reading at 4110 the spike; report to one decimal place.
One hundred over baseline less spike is 10.7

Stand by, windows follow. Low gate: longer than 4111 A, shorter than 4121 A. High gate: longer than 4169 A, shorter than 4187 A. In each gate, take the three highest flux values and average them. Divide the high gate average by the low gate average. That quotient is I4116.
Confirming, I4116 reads 1.07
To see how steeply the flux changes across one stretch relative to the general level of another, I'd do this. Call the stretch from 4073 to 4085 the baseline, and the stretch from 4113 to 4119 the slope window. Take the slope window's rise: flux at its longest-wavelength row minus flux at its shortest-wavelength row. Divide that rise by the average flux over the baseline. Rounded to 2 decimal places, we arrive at 0.07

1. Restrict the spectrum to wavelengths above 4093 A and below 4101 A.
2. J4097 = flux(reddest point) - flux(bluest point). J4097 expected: 2.9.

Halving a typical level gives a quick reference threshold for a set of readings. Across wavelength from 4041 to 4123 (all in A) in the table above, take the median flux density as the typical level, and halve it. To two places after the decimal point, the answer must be 4.12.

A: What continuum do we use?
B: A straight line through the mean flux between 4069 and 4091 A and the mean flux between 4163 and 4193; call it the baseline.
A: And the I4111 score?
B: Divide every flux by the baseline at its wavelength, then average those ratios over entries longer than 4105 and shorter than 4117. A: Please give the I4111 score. 0.90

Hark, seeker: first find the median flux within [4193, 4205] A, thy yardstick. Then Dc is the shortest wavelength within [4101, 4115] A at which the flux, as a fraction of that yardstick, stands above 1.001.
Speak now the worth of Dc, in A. 4102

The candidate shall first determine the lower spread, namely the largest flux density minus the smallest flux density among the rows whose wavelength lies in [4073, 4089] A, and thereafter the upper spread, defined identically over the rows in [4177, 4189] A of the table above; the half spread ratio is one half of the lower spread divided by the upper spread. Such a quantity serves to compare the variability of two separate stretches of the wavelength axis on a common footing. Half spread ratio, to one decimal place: 0.7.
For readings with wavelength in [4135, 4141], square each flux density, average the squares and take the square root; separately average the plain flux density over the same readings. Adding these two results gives 17.4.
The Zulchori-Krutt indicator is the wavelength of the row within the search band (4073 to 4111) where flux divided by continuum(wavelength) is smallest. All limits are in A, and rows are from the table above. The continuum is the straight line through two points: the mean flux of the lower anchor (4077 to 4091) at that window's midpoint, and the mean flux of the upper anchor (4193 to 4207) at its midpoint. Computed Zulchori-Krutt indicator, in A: 4096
